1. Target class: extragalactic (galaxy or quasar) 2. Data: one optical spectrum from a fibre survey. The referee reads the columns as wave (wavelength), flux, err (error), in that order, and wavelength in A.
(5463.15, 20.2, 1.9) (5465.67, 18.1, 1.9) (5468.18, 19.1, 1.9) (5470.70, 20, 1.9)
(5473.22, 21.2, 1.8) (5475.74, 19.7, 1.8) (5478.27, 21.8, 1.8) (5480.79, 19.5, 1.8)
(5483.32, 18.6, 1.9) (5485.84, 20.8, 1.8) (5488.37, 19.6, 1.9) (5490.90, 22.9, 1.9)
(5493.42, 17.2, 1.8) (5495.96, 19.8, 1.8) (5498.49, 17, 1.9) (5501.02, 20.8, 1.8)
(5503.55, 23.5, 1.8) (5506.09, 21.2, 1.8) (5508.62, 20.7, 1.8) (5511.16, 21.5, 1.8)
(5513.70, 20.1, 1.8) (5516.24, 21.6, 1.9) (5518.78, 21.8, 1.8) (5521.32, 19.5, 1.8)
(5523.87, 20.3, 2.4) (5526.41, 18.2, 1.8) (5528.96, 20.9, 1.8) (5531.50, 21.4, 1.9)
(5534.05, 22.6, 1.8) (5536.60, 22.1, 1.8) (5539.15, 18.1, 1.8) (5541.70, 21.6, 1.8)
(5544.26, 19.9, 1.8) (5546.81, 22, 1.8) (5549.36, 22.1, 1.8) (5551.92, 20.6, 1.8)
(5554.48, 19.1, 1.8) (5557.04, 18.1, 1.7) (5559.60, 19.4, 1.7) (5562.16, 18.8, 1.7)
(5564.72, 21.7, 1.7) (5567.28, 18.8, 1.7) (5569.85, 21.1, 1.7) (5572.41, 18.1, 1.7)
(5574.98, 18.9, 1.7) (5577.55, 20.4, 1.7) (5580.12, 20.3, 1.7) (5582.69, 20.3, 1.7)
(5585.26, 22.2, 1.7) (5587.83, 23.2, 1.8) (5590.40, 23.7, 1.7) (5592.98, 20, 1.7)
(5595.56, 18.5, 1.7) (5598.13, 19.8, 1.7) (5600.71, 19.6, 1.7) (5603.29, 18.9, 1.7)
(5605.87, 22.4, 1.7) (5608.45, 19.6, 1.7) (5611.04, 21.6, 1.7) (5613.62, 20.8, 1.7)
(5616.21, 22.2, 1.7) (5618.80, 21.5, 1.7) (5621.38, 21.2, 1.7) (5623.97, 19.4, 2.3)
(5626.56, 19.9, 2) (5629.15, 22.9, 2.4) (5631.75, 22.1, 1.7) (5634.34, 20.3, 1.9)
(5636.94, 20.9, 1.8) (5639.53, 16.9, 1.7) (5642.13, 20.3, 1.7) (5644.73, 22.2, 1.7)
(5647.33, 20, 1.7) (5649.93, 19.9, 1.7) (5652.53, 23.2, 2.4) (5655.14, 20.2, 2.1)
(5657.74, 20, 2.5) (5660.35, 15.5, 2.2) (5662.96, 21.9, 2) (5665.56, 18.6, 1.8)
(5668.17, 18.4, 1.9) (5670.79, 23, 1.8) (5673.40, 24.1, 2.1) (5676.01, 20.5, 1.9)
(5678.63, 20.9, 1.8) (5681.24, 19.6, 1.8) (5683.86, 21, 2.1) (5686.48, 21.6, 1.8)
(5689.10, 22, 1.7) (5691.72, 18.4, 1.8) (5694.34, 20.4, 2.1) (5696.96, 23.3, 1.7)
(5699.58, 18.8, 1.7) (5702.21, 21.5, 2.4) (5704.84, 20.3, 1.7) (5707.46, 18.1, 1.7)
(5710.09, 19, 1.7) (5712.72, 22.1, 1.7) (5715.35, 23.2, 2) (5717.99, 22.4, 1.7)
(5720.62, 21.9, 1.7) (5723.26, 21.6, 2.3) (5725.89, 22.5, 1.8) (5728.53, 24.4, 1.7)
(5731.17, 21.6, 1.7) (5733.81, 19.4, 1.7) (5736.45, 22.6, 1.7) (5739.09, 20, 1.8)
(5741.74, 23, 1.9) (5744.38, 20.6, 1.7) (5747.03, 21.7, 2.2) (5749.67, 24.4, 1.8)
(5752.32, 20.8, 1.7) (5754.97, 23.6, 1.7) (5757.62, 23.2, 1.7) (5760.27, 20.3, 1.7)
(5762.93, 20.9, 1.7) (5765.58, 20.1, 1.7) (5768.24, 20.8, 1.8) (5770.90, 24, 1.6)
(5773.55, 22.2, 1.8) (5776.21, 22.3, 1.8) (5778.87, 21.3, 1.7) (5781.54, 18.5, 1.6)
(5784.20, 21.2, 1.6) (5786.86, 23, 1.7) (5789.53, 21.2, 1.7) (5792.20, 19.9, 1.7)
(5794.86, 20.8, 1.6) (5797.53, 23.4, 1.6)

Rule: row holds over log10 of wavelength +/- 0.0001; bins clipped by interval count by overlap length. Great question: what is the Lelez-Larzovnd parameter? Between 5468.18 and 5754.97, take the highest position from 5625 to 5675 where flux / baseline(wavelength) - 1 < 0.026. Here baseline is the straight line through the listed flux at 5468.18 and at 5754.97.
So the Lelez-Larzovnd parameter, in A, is 5668.17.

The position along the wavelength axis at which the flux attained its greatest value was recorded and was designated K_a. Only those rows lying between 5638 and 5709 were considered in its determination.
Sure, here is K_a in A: 5673.40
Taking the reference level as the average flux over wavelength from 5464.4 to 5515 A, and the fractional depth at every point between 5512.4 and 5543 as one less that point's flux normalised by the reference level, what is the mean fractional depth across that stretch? -0.026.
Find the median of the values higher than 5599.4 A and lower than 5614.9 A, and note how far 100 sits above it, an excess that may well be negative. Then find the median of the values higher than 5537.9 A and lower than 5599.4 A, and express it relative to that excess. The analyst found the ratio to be 0.253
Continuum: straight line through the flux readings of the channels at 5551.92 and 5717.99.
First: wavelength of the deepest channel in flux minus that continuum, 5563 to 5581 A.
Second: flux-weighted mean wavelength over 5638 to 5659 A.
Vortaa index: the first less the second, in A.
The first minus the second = -76.4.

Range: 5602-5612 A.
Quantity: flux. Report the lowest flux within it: 18.9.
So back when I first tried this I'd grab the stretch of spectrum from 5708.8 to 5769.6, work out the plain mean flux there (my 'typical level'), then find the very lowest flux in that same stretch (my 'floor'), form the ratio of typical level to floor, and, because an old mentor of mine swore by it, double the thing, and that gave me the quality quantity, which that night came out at 2.29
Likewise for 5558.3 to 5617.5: 2.26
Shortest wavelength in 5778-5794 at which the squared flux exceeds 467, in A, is 5786.86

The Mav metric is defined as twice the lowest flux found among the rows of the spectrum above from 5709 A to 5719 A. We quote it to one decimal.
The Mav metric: 38.0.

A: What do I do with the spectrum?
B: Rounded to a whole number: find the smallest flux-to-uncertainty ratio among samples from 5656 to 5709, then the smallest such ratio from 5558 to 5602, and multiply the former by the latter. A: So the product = 75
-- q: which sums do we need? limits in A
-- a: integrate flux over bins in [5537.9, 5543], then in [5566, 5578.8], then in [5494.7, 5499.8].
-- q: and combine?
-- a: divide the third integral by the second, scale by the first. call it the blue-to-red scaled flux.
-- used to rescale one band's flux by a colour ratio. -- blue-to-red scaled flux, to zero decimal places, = 38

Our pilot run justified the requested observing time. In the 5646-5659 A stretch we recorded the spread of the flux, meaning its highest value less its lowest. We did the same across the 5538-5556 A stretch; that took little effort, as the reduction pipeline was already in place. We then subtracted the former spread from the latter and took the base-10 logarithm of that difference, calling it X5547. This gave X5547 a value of -0.2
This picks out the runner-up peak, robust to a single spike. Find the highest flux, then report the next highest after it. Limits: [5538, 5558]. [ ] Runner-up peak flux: 22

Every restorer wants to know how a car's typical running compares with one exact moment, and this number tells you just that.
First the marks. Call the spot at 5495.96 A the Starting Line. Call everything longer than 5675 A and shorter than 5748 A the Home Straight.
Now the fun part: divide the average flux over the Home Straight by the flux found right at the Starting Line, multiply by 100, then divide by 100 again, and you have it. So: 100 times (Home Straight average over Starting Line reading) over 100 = 1.07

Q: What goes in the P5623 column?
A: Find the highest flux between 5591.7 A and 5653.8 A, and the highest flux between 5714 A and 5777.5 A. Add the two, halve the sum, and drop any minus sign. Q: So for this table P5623 23.8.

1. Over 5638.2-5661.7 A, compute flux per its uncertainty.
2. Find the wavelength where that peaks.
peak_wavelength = 5644.73 A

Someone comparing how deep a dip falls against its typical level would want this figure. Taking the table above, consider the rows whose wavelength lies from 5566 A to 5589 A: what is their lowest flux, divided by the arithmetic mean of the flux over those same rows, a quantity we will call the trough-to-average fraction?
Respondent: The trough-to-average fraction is 0.889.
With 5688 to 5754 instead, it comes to 0.847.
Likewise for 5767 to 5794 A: 0.863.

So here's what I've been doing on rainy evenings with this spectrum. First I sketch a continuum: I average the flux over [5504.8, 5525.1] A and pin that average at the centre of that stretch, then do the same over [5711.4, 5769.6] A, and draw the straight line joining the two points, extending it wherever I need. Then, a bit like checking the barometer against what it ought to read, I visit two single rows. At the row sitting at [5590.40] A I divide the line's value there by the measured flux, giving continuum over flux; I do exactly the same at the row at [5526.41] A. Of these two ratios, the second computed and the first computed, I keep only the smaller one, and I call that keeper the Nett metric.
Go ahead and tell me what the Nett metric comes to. 0.89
